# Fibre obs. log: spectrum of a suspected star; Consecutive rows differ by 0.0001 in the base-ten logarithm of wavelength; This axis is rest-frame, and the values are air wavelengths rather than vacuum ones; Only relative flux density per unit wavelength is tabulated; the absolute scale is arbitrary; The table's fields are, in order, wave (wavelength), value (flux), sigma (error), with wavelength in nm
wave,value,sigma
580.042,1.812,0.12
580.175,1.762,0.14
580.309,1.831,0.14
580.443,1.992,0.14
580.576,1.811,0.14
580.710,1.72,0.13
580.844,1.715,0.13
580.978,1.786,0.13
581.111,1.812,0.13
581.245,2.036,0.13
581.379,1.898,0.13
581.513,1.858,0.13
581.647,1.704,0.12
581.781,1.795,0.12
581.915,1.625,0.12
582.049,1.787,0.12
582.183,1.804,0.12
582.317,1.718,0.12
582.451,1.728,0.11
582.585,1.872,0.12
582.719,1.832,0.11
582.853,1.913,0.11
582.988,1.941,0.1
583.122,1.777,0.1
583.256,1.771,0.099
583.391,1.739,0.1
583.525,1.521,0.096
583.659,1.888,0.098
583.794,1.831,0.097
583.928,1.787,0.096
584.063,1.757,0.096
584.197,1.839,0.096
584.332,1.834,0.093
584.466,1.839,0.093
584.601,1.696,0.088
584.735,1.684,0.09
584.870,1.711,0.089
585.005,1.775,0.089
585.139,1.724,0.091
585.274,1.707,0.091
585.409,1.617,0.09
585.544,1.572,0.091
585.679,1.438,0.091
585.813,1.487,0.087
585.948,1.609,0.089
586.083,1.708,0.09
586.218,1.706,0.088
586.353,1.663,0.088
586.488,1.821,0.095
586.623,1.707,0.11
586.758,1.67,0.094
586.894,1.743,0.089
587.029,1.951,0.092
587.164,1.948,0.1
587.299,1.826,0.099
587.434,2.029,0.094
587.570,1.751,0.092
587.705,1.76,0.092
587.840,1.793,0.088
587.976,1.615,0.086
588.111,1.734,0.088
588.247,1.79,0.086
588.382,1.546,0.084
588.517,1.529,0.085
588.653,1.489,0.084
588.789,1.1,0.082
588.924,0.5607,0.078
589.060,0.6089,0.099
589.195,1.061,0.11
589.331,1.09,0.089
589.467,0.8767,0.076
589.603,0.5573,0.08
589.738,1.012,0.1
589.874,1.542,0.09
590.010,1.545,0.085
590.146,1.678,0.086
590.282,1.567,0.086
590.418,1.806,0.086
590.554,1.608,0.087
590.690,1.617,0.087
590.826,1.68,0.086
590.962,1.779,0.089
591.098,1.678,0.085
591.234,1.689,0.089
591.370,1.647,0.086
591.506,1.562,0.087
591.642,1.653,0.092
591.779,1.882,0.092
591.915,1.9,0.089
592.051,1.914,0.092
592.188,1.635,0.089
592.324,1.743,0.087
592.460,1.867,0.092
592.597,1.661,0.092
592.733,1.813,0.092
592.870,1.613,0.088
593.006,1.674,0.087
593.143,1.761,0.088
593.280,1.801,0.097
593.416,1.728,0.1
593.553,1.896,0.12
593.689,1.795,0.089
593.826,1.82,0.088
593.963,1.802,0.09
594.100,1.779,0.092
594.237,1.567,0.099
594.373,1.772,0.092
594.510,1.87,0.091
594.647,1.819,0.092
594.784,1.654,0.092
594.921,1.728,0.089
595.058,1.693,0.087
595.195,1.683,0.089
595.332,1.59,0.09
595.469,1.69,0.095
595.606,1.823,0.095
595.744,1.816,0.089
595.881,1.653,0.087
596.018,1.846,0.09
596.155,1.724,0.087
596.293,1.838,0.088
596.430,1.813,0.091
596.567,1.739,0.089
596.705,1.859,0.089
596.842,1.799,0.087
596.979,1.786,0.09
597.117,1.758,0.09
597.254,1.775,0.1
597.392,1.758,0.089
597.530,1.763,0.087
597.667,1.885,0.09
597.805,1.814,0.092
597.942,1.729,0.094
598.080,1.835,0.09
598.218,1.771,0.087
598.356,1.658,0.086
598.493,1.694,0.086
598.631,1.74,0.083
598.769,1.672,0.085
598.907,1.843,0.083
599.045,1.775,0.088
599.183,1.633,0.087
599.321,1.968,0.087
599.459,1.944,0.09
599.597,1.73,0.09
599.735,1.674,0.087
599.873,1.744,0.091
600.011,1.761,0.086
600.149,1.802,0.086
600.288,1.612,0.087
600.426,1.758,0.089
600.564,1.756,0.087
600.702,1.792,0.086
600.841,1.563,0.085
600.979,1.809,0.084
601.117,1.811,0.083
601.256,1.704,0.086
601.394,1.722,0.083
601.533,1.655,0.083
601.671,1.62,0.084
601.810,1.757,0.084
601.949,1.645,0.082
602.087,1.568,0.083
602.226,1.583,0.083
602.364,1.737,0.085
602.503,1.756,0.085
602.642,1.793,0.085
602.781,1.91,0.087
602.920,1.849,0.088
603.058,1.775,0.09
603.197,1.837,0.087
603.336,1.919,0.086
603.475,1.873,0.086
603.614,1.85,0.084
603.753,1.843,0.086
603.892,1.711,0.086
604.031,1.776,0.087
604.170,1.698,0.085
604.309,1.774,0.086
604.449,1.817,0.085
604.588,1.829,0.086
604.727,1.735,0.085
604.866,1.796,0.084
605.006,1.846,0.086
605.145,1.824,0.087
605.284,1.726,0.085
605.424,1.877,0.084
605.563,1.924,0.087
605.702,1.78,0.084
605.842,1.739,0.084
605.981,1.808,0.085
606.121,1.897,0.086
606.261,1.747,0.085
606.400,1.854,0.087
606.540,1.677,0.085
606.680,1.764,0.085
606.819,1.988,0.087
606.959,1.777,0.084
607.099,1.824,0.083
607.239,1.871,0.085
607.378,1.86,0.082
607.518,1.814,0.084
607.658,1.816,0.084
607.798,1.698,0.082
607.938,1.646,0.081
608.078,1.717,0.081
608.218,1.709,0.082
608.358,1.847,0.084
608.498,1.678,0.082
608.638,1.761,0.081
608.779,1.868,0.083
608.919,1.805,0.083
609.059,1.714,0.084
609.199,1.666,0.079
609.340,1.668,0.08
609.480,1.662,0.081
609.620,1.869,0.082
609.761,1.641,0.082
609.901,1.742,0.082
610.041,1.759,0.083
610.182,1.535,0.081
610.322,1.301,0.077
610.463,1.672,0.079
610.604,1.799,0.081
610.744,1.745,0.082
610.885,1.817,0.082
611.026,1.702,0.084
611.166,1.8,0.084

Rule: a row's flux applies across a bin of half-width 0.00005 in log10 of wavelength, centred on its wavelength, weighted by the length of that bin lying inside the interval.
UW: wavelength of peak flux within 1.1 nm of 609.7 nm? 609.620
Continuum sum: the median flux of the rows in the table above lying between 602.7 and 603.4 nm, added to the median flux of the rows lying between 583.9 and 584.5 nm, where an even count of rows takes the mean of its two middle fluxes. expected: 3.68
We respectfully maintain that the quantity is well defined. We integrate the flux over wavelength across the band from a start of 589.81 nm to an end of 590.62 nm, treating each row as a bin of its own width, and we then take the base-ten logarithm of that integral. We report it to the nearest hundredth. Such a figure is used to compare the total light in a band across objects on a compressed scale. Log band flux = 0.12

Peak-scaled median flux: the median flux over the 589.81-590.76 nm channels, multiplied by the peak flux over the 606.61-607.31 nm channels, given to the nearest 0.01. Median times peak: 3.20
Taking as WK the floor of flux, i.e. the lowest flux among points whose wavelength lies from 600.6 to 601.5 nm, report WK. 1.563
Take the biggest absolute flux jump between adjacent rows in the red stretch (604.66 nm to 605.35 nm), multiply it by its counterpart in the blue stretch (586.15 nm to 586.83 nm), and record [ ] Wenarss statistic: 0.015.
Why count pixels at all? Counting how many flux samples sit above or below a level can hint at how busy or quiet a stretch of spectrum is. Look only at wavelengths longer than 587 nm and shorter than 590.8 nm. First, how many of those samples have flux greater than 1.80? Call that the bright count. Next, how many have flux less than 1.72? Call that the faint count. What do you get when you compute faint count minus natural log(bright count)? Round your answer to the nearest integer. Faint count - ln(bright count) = 16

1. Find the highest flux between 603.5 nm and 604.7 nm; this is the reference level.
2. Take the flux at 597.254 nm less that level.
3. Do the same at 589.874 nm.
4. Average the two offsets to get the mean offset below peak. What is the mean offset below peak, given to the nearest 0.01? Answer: -0.19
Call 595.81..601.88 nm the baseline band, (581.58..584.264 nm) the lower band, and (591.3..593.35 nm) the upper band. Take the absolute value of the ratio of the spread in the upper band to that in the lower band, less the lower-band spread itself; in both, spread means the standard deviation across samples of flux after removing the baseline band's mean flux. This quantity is 1.09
